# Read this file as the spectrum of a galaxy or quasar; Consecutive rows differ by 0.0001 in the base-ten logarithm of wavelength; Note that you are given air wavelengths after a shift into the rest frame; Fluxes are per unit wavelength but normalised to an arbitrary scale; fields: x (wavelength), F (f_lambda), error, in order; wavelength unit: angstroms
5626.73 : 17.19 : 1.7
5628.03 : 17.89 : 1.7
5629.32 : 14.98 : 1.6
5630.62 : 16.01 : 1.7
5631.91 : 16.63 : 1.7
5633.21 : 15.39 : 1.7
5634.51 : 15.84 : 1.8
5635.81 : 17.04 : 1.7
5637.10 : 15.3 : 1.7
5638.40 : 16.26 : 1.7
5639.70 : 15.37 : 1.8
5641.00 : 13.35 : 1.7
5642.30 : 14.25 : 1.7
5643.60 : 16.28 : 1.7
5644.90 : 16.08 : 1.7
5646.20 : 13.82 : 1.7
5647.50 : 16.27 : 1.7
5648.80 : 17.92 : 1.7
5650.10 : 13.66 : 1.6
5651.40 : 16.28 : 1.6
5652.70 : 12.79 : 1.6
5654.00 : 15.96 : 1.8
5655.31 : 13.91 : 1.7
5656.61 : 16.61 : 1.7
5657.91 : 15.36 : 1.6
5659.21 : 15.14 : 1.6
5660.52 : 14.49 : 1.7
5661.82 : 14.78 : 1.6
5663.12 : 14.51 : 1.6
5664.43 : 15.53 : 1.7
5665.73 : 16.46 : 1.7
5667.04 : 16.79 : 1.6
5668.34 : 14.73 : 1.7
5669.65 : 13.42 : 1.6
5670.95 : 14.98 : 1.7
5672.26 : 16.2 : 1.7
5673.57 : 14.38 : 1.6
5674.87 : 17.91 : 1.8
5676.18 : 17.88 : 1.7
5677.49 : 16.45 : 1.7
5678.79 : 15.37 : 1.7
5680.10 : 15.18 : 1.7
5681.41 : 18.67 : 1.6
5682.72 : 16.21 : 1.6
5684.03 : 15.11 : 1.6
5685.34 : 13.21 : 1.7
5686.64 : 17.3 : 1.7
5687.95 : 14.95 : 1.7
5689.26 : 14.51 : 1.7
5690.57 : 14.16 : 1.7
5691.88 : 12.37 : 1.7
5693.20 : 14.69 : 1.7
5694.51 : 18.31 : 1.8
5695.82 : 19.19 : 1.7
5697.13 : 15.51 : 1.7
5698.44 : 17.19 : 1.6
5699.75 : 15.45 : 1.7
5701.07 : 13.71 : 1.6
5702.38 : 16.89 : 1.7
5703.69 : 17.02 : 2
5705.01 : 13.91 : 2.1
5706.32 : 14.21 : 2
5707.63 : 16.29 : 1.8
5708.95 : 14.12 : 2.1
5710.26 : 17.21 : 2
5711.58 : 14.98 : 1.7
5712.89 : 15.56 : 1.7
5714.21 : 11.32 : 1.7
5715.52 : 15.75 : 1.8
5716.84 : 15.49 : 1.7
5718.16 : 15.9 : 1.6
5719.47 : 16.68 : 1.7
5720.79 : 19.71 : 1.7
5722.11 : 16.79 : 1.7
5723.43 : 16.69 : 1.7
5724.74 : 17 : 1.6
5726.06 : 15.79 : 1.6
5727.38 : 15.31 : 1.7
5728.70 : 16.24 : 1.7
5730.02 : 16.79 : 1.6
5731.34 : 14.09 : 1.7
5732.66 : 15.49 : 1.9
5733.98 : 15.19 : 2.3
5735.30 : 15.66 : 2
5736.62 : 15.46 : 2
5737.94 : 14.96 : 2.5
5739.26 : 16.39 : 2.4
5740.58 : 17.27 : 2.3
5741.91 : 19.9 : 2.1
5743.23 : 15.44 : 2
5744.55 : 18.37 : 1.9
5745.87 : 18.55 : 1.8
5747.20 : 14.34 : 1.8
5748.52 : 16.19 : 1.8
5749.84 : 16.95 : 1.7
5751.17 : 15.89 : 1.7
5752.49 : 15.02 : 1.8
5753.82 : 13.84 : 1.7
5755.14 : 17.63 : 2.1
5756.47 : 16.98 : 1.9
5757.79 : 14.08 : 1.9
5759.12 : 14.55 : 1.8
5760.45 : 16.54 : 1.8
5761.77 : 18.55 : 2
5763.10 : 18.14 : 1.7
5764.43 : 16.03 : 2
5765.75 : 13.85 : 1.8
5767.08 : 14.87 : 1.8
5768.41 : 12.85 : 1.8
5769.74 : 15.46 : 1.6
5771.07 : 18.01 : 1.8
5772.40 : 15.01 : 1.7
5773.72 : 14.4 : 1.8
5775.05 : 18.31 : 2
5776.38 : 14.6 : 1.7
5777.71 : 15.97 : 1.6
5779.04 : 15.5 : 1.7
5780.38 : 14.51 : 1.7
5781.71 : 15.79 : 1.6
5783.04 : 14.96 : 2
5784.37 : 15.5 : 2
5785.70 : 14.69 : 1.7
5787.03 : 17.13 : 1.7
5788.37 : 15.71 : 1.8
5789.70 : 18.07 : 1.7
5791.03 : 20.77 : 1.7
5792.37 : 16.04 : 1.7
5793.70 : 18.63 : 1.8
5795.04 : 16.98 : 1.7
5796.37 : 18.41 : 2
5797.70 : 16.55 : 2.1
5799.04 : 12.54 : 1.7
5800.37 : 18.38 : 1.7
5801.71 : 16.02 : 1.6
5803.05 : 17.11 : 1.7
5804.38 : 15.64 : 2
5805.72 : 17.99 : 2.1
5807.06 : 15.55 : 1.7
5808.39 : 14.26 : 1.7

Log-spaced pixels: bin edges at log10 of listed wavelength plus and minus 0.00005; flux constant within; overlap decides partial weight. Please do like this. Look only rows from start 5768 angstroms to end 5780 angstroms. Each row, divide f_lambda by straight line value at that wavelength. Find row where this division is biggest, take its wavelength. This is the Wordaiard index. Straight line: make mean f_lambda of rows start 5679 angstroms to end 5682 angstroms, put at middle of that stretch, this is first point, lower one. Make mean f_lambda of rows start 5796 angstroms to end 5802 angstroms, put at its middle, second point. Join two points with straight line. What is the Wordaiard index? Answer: 5775.05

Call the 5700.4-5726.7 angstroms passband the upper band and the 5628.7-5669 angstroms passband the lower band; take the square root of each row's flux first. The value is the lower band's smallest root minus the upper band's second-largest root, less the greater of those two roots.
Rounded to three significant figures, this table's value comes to -4.72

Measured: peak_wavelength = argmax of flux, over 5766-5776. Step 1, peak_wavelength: 5775.05 angstroms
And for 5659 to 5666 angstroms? 5665.73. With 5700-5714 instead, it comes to 5710.26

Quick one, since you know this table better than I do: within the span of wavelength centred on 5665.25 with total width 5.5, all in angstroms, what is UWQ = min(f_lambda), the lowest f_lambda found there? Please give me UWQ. 14.51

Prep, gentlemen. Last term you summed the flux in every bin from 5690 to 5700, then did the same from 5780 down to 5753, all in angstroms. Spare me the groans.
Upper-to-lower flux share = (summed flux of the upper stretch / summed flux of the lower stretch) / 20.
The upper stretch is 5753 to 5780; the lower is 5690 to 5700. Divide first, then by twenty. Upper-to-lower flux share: 0.12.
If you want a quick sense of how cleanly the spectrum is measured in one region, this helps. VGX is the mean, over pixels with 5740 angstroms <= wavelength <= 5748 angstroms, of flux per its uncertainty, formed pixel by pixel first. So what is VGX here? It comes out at 8.8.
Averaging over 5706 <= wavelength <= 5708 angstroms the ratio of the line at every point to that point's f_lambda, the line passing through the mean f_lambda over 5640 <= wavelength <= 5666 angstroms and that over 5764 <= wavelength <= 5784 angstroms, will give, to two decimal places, 1.00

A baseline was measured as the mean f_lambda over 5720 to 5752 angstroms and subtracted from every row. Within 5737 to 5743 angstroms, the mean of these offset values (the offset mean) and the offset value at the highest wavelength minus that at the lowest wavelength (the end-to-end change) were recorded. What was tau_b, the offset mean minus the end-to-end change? -4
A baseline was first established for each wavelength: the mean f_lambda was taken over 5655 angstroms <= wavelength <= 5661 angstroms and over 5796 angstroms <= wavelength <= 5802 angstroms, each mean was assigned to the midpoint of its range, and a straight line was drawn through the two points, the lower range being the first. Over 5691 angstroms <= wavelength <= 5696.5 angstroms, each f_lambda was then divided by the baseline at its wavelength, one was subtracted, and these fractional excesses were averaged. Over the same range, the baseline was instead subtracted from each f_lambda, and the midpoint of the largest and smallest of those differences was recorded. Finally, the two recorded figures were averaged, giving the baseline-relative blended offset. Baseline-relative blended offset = 0.2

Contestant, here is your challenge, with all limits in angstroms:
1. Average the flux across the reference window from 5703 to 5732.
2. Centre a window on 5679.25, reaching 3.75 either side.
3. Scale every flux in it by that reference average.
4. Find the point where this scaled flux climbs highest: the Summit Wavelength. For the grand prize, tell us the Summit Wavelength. 5681.41 angstroms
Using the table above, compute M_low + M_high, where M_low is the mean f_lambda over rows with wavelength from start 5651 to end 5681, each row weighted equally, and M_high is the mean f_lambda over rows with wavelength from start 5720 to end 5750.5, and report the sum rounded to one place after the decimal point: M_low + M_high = 31.9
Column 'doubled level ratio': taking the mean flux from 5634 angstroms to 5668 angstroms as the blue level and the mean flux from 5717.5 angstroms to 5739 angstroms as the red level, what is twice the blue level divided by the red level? 1.91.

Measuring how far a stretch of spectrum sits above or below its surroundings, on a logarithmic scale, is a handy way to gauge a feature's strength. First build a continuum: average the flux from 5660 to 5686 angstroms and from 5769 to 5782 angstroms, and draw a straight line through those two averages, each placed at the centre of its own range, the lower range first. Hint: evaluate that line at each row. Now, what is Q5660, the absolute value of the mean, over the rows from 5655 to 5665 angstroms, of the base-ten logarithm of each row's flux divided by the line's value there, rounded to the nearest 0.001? 0.016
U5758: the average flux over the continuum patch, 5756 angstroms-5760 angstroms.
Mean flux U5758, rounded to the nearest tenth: 15.2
